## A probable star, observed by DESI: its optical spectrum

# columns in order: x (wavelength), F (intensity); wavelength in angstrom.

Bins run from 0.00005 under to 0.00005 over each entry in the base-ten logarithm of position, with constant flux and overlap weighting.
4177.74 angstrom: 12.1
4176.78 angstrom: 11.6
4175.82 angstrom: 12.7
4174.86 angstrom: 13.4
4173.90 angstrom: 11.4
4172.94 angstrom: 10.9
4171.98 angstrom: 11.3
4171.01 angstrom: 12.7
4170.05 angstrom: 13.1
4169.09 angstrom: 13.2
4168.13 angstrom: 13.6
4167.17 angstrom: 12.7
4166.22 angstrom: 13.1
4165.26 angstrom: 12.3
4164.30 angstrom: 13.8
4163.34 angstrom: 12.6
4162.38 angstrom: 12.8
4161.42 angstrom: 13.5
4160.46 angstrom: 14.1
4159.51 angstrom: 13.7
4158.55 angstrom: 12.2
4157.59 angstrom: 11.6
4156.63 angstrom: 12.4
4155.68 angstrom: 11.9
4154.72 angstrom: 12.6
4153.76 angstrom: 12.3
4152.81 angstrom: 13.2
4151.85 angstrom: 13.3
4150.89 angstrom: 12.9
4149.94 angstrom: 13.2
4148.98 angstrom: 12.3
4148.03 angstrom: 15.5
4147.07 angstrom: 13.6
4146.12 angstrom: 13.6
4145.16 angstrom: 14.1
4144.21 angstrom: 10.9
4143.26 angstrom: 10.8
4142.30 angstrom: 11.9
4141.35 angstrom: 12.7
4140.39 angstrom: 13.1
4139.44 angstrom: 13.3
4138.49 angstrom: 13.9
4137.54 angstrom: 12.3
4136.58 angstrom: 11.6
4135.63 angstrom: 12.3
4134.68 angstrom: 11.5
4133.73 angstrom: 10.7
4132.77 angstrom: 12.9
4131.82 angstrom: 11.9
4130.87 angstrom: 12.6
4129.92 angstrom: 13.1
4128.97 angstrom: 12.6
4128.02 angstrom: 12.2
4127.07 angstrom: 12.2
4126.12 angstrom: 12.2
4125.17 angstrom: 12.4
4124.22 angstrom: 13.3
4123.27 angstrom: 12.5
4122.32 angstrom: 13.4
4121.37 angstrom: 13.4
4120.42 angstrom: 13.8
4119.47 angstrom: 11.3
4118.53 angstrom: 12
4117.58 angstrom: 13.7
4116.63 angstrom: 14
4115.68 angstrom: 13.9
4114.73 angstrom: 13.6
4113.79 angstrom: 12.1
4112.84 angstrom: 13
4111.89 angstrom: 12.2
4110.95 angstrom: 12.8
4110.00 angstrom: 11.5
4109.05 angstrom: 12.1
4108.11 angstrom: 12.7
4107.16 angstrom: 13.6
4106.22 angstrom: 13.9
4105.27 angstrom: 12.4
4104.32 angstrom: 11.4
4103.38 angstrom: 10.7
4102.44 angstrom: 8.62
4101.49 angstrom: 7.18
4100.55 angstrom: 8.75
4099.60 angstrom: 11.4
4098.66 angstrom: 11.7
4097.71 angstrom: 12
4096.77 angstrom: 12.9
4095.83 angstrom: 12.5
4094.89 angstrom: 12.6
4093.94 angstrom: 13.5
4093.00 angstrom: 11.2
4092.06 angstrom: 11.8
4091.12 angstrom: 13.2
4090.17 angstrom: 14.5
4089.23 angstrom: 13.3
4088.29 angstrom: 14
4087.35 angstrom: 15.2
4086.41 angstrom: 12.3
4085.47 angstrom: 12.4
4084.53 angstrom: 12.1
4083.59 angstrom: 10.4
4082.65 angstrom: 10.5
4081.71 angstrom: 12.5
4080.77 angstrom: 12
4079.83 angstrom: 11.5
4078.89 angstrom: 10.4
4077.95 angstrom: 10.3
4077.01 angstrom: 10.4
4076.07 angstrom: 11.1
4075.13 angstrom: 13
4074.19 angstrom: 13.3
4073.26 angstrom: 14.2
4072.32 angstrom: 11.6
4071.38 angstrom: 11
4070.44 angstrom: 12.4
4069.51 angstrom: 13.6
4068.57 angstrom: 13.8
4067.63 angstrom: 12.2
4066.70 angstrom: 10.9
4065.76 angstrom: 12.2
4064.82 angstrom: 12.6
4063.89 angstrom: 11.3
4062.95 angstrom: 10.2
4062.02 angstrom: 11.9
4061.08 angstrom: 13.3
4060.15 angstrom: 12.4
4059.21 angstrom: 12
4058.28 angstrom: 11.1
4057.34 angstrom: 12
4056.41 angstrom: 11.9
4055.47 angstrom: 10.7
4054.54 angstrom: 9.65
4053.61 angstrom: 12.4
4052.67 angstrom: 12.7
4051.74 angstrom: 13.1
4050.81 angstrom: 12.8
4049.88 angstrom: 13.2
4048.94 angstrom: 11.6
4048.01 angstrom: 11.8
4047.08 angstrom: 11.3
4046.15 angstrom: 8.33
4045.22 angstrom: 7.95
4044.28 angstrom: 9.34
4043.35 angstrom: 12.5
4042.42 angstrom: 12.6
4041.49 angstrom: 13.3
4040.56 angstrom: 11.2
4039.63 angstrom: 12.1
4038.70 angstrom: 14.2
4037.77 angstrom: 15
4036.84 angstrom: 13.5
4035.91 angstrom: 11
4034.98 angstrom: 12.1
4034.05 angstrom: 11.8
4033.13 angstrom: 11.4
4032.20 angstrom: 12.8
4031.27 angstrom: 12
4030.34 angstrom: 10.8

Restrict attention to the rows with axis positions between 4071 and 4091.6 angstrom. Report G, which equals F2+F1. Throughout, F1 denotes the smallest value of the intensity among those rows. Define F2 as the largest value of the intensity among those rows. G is 25.5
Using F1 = 10.3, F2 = 15.2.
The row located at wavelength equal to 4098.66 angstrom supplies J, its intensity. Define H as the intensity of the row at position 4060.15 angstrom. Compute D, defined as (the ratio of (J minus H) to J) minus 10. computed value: -10.06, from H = 12.4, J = 11.7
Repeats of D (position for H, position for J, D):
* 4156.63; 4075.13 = -9.95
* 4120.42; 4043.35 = -10.10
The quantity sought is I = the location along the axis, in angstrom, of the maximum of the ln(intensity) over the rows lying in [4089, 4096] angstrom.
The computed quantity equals 4090.17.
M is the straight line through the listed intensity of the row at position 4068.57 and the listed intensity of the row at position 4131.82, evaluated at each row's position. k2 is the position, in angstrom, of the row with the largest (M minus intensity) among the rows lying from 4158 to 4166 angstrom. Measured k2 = 4158.55 angstrom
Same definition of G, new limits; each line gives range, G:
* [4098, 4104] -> 18.9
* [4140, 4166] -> 26.3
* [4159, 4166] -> 26.4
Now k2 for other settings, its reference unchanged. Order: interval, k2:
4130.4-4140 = 4133.73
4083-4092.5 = 4083.59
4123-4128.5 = 4126.12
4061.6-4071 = 4062.95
